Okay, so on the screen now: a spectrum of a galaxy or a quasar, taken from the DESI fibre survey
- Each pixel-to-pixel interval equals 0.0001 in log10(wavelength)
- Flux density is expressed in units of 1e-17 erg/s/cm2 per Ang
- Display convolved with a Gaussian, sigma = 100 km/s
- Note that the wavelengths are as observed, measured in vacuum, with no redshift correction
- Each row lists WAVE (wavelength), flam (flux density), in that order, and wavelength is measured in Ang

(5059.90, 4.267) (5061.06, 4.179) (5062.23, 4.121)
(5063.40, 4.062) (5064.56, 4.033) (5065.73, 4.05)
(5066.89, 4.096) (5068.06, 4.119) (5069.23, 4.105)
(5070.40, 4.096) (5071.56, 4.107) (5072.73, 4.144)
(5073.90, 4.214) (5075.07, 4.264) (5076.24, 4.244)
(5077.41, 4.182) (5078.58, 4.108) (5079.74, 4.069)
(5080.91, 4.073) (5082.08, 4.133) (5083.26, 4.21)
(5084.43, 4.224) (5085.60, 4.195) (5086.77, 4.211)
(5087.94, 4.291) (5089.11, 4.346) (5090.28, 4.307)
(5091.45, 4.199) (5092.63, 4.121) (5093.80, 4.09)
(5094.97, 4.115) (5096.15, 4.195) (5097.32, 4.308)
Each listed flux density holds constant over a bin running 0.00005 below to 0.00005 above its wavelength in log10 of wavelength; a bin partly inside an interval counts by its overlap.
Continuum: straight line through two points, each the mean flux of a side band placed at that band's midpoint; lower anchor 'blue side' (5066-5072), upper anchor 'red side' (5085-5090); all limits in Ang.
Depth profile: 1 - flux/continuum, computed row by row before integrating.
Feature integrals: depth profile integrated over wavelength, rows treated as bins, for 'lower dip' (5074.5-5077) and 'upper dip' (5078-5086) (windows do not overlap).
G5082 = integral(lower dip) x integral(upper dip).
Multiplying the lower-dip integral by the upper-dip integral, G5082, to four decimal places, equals -0.0073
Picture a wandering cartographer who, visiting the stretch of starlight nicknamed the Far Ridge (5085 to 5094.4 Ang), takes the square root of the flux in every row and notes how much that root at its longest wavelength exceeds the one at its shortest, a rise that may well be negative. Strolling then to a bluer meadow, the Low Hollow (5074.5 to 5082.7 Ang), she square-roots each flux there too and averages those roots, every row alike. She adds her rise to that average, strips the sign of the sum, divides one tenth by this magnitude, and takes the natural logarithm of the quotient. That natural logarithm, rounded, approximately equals -3.00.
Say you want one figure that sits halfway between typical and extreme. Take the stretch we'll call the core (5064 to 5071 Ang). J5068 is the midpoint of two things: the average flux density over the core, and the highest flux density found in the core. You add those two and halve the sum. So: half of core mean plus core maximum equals 4.10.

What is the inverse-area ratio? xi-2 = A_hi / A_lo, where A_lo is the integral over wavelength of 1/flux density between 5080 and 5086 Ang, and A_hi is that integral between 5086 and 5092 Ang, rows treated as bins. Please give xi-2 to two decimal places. 0.98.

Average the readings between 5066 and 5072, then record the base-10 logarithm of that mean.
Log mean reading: 0.613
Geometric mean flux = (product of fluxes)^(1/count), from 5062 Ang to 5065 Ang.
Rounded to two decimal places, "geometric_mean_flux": 4.07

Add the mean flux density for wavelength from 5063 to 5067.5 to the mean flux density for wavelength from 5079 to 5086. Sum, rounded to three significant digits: 8.21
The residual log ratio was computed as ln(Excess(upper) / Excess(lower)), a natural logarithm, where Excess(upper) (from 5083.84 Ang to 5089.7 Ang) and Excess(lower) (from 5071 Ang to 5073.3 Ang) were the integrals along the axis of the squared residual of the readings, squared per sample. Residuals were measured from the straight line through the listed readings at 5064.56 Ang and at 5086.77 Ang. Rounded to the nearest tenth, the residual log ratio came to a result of 2.1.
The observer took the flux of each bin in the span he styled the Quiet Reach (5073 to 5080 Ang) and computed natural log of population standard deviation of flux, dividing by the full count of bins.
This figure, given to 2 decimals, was -2.65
